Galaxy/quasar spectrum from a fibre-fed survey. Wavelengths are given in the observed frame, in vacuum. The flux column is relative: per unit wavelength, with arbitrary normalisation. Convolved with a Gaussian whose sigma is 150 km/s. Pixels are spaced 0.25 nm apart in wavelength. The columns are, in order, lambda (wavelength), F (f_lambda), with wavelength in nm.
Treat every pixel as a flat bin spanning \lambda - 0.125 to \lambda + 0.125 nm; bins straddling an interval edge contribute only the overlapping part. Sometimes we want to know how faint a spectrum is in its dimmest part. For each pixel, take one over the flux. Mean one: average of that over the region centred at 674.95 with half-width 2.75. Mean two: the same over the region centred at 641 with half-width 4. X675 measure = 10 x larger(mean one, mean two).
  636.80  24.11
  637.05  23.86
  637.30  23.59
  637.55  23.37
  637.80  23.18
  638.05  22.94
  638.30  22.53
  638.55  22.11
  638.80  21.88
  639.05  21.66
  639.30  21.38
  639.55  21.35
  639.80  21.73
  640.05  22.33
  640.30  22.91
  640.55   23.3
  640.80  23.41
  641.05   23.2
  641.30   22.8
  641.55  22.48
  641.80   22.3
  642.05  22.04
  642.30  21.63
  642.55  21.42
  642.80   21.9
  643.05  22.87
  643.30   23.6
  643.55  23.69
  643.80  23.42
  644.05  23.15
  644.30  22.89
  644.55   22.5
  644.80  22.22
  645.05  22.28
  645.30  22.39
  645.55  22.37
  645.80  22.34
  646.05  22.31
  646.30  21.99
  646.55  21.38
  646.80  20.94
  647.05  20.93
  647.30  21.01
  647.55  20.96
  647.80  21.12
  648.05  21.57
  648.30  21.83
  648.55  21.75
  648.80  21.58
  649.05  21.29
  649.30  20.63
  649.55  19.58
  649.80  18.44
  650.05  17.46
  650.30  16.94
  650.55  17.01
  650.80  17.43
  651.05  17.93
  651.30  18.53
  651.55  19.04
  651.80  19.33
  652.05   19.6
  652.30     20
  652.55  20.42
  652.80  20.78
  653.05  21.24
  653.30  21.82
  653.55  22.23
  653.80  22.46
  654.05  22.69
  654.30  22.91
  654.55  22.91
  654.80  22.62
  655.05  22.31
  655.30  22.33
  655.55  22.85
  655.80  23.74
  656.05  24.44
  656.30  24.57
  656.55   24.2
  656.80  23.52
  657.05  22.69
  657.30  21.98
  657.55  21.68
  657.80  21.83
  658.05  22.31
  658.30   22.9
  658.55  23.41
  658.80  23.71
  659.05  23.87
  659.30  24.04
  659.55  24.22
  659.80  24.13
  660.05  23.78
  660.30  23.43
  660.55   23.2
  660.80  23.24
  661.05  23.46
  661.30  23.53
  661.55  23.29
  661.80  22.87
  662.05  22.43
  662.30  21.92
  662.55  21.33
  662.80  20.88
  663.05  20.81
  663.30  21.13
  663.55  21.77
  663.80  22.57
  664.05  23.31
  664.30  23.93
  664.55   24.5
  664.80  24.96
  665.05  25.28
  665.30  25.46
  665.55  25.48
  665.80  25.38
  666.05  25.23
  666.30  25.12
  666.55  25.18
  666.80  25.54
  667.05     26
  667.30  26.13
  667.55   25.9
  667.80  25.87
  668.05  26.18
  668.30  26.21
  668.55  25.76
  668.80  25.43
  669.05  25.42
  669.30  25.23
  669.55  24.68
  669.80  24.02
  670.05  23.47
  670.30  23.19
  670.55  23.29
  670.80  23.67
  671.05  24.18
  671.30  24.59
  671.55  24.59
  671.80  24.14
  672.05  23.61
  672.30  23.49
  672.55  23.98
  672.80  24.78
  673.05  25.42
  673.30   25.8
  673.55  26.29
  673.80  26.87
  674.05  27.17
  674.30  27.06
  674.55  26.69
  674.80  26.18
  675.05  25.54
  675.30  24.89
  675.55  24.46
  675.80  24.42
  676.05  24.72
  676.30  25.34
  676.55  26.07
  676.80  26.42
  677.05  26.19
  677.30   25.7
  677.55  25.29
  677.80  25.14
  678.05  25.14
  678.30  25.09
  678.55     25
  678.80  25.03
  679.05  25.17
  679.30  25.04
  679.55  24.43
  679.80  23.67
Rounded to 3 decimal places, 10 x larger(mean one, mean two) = 0.443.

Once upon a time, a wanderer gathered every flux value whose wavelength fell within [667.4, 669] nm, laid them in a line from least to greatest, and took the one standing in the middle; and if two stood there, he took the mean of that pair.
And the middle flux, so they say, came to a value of 25.9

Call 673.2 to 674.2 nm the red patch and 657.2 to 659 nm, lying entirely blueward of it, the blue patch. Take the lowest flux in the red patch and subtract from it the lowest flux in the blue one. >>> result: 4.1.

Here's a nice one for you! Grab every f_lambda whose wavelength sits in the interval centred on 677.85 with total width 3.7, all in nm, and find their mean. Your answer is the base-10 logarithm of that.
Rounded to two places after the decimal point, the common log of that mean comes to 1.40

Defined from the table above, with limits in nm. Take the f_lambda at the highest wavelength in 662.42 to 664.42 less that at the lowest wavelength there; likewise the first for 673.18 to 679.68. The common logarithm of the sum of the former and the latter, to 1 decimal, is 0.1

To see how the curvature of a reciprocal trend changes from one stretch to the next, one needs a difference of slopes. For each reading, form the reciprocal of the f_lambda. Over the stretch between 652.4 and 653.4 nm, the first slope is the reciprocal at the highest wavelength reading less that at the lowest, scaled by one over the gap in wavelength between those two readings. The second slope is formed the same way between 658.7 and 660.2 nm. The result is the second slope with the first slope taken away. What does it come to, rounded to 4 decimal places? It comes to 0.0041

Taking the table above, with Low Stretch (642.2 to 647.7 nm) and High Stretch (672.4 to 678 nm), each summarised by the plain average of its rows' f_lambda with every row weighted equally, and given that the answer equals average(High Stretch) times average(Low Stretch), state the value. 569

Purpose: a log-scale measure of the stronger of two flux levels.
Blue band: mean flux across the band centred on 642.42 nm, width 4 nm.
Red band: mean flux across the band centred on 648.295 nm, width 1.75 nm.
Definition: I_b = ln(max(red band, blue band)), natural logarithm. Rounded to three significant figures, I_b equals 3.12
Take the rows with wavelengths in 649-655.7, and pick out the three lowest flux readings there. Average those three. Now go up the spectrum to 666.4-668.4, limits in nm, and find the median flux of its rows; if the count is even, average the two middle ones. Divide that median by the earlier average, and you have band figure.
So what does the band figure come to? 1.52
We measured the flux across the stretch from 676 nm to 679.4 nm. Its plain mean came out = 25.4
